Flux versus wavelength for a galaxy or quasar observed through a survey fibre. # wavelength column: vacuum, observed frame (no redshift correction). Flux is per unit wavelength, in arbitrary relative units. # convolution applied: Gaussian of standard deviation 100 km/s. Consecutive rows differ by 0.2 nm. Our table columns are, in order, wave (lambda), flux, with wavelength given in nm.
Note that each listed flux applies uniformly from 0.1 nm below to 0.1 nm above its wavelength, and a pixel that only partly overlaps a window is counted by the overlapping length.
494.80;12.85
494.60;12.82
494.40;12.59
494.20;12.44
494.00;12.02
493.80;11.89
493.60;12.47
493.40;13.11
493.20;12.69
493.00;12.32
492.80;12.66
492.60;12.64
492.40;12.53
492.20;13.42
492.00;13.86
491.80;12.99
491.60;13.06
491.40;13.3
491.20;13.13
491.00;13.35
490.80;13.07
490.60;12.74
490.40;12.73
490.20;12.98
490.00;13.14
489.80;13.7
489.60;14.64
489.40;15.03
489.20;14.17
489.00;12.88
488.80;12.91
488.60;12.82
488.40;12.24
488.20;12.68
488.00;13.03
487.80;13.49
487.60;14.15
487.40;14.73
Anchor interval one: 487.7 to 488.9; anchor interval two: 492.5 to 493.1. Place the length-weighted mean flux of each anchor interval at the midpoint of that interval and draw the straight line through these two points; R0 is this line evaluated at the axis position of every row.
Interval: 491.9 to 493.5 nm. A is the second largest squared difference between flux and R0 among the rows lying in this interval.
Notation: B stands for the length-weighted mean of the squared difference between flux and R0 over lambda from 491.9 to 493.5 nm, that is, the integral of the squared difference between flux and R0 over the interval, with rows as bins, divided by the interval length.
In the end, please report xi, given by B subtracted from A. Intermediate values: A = 0.70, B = 0.3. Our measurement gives 0.4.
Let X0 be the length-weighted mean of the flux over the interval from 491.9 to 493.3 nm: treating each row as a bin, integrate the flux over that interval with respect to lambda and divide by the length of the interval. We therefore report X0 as 12.9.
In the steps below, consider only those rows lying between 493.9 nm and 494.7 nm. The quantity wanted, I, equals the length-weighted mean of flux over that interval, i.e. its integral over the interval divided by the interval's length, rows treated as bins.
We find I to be 12.5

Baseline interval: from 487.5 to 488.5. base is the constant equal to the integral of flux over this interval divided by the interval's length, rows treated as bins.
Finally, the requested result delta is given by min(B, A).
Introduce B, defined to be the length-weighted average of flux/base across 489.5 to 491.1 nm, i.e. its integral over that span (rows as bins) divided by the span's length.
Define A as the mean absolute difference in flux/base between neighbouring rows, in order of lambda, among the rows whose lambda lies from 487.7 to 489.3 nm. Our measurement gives 0.035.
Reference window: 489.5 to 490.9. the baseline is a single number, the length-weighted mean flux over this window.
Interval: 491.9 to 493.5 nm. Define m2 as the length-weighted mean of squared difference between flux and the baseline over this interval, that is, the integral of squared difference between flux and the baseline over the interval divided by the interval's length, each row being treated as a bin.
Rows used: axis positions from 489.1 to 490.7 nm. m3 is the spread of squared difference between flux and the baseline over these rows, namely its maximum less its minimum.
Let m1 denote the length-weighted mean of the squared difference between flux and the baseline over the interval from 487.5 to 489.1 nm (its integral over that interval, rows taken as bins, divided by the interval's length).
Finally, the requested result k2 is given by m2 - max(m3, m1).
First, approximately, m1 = 0.35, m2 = 0.38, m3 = 3.0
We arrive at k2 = -2.6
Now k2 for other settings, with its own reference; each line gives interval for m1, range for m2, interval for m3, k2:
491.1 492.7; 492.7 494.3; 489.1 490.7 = -2.2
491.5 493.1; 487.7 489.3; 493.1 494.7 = -1.6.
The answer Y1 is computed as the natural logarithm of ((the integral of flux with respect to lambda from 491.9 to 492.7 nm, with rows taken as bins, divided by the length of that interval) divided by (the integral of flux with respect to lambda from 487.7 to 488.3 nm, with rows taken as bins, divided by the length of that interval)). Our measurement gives 0.00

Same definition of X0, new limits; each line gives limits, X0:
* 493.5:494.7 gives 12.4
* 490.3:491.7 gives 13.1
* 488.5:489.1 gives 12.9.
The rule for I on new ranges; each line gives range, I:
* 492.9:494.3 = 12.4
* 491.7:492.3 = 13.4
